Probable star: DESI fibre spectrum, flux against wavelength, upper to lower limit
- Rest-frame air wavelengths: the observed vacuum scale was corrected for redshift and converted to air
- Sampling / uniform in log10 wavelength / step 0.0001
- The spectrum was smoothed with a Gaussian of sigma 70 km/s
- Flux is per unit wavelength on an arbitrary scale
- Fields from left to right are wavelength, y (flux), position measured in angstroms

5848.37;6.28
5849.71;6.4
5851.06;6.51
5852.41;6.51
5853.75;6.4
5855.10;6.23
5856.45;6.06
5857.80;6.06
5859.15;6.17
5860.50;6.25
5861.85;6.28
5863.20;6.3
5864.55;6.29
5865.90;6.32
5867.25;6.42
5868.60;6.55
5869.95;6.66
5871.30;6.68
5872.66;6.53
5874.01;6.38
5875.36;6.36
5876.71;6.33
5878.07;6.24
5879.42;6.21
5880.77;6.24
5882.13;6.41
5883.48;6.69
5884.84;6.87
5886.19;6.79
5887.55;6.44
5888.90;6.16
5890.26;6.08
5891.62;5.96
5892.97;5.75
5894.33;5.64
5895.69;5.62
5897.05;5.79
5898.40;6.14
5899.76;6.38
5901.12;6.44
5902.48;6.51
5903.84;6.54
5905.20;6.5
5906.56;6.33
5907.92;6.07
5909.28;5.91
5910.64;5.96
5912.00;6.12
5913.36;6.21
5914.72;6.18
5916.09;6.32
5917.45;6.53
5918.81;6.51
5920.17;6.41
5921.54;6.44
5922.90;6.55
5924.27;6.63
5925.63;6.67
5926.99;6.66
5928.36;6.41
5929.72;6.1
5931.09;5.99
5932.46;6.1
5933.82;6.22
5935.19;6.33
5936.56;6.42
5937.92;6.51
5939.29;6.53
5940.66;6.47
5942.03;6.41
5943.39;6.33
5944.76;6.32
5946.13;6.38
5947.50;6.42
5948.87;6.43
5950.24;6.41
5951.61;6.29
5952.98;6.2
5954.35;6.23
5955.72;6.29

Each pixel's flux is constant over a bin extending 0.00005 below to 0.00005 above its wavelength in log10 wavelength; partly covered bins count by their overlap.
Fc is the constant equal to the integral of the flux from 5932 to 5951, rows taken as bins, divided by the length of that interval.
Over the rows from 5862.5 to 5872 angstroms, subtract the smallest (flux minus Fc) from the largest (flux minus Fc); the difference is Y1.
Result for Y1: 0.4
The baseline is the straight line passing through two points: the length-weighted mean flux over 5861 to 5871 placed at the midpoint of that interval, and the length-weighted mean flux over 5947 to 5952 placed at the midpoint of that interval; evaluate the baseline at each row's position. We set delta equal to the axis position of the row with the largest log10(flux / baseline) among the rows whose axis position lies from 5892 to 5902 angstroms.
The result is 5901.12 angstroms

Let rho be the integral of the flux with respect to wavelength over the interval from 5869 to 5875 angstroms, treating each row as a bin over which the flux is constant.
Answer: 39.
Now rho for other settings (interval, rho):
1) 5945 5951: 38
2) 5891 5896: 29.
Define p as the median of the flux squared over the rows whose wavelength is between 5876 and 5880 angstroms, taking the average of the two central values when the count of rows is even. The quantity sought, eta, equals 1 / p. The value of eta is 0.0257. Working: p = 38.9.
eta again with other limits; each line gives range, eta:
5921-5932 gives 0.0237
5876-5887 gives 0.0246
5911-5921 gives 0.0250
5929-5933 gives 0.0269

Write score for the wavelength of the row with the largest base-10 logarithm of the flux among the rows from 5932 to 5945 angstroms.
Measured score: 5939.29 angstroms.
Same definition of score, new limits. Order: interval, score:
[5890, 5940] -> 5925.63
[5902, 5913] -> 5903.84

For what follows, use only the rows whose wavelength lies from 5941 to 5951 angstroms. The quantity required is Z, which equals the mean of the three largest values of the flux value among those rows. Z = 6.42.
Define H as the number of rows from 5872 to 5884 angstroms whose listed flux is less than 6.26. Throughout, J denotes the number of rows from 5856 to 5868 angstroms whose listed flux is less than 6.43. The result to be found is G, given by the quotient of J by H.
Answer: 3.0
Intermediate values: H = 3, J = 9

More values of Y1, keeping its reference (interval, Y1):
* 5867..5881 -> 0.5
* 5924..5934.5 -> 0.7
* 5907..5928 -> 0.8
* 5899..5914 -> 0.6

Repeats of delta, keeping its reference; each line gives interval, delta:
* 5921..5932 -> 5925.63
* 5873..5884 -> 5883.48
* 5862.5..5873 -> 5871.30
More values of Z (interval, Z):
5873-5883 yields 6.38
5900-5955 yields 6.65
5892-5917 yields 6.52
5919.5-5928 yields 6.65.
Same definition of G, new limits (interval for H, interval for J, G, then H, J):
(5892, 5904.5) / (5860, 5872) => 1.2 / 5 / 6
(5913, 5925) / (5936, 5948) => 3.0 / 2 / 6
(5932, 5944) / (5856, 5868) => 4.5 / 2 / 9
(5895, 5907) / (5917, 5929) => 0.7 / 3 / 2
